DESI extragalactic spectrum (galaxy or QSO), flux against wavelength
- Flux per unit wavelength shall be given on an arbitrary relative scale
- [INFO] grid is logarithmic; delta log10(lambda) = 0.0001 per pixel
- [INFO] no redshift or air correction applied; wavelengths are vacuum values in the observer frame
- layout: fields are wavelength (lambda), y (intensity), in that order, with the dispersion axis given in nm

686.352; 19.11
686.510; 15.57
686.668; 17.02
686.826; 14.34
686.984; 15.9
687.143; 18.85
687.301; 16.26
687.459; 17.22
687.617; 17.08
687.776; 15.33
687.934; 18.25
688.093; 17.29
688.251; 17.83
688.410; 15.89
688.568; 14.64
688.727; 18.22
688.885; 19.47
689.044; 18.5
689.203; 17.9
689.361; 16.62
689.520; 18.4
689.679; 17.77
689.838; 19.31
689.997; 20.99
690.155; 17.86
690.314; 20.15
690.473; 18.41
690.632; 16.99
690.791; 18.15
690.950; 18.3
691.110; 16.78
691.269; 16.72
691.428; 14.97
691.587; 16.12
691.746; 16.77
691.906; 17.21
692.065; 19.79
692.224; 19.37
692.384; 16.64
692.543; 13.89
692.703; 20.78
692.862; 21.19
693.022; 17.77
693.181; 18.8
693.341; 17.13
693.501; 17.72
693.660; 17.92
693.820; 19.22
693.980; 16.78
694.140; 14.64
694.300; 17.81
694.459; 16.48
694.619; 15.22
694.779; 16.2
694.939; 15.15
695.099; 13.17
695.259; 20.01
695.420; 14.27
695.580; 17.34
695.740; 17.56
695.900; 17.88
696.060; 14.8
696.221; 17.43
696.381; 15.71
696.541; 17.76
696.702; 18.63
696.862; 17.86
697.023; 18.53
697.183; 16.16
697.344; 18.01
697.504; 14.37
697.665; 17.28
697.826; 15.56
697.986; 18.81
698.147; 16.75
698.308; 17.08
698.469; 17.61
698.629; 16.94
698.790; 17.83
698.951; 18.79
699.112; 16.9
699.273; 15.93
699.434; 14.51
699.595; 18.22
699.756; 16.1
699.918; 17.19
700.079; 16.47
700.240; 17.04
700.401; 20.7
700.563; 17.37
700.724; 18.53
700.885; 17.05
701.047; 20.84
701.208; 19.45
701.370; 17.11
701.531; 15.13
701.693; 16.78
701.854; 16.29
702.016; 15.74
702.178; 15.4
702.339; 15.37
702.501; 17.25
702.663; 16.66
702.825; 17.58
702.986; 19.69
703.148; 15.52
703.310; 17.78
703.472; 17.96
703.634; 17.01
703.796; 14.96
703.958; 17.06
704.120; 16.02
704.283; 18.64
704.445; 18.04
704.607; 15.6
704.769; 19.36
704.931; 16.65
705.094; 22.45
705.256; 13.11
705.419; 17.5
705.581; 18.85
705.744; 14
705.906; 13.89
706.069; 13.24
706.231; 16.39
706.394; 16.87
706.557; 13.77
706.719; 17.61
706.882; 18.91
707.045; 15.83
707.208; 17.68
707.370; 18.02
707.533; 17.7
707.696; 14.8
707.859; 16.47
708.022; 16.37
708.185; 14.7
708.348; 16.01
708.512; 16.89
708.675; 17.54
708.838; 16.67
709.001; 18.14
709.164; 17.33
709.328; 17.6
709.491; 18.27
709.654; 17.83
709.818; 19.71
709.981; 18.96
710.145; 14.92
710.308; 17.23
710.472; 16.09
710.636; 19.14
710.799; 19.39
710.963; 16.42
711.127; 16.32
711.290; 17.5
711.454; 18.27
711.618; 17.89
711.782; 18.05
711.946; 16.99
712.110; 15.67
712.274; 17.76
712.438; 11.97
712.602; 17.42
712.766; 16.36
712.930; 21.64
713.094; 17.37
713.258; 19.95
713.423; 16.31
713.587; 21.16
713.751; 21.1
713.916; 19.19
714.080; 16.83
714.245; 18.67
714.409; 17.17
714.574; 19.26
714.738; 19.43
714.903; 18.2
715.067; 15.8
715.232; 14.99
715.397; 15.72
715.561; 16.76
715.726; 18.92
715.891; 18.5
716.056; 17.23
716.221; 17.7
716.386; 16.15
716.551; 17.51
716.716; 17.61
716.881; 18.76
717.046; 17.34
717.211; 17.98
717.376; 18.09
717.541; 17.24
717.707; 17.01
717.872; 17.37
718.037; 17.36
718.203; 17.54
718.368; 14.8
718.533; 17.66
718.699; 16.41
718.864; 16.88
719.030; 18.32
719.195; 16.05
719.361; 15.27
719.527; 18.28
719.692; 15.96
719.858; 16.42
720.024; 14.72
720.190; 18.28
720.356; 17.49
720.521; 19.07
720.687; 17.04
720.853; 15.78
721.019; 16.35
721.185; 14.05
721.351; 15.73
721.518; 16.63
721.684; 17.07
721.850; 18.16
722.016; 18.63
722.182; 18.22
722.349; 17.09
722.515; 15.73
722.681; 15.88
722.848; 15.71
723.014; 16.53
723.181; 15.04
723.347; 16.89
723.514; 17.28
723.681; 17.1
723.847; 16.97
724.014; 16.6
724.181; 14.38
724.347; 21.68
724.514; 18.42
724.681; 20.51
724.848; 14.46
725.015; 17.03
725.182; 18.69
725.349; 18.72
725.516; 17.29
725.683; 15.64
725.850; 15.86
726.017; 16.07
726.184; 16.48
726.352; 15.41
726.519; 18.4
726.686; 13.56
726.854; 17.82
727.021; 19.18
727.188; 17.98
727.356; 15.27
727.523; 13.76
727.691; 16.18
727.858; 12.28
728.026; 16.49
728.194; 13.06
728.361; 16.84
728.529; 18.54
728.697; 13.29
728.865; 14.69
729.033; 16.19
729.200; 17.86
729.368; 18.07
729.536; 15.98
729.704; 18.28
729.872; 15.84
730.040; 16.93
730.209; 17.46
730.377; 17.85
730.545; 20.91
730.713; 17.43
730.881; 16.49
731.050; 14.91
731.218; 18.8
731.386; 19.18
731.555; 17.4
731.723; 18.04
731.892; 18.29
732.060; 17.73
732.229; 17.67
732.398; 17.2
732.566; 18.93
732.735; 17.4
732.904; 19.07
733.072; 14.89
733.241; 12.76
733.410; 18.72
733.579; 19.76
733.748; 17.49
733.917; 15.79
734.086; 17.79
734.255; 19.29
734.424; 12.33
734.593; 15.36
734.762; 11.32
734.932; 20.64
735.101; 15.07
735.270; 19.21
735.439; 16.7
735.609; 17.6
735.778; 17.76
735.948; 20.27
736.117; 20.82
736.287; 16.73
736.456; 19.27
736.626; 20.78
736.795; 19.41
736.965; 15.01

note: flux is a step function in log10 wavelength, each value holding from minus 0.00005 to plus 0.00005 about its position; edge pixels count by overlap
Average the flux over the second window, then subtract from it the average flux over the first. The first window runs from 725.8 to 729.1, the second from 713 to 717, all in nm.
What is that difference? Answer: 2.1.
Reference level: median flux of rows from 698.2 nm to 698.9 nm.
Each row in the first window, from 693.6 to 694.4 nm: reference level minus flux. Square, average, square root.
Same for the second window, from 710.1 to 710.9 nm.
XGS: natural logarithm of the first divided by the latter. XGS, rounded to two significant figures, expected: -0.12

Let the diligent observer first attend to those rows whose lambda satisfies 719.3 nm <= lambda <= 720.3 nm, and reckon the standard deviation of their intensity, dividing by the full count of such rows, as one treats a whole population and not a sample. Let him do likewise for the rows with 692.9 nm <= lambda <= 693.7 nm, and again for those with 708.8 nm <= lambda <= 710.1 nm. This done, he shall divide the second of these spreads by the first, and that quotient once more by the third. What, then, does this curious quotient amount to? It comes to 0.44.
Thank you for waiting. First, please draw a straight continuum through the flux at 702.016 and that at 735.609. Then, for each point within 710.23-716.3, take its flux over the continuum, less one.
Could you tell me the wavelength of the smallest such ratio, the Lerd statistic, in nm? 712.438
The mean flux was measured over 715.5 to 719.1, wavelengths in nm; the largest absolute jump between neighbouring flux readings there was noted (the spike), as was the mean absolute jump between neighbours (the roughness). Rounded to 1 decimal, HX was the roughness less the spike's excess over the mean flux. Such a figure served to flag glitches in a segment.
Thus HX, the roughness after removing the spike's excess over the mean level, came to 15.6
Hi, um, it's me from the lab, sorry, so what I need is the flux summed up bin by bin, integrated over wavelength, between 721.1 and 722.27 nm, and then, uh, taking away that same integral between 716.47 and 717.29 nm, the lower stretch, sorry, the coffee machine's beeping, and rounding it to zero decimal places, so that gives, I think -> 5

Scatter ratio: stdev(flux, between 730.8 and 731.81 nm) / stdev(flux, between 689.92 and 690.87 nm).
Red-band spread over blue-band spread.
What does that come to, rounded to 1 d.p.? 1.1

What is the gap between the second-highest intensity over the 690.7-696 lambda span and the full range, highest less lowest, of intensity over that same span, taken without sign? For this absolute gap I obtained 12.8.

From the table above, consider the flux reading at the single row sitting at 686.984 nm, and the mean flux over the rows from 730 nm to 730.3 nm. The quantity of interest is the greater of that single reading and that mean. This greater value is 17.2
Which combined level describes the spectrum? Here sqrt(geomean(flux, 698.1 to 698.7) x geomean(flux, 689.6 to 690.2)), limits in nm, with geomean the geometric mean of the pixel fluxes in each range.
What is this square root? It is 18.0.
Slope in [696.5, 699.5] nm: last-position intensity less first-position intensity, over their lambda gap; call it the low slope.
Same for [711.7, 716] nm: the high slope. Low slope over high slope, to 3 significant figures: -10.3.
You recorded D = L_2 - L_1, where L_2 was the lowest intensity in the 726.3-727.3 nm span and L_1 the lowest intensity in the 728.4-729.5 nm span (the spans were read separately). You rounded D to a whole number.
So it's 0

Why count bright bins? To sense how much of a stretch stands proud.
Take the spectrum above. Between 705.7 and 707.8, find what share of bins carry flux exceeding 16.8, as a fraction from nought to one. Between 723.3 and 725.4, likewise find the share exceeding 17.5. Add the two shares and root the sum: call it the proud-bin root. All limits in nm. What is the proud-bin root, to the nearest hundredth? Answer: 0.92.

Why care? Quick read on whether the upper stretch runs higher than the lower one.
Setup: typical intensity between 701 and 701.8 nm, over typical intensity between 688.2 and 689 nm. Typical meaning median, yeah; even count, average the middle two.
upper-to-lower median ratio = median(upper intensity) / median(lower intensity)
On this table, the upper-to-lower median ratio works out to 0.96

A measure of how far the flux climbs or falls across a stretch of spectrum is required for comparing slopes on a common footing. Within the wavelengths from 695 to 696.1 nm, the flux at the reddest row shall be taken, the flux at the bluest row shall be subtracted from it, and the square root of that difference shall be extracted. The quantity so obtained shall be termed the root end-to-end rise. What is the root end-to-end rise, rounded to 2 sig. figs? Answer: 1.3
